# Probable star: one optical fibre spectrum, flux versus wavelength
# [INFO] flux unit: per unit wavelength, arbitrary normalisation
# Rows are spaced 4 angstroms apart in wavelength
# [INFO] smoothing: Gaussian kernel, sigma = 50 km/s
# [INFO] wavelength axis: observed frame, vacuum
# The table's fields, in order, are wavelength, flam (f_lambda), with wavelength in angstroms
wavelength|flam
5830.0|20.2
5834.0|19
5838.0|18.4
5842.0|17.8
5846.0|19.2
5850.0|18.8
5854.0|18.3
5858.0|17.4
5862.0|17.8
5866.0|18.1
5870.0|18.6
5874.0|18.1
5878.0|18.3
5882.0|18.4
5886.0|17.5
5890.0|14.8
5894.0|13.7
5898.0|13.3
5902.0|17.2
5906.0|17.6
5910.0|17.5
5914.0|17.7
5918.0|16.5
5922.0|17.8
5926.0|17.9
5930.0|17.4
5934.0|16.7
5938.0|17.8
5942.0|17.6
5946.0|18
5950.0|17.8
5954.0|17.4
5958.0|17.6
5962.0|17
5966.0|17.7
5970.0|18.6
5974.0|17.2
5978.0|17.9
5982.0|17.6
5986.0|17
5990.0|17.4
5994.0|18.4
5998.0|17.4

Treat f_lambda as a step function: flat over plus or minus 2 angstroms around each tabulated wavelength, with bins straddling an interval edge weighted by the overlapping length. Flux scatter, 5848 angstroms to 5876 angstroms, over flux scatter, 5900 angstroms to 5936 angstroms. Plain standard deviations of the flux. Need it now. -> 1.0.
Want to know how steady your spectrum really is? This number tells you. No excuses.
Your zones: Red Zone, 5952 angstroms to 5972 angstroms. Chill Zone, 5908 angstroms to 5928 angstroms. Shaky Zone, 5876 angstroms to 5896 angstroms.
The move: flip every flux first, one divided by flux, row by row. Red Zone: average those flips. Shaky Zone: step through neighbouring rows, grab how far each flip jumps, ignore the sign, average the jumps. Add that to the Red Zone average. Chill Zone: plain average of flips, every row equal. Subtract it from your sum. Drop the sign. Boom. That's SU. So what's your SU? 0.0042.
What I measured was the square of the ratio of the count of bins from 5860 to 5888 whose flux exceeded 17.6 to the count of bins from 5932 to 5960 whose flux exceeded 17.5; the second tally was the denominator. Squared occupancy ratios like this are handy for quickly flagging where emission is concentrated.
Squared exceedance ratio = 1.4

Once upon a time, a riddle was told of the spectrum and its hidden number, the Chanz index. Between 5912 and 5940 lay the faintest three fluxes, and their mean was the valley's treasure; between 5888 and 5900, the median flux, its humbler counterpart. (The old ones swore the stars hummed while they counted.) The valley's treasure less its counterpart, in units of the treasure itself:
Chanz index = 0.19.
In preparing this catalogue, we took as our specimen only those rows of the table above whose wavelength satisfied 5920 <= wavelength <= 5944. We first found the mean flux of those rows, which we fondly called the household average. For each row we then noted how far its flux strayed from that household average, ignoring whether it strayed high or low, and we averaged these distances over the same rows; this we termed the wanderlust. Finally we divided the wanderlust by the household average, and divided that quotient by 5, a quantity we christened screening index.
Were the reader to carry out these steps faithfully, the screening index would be 0.0037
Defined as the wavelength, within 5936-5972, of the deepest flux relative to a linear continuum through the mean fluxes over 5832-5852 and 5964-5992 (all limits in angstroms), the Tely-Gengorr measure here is 5962.0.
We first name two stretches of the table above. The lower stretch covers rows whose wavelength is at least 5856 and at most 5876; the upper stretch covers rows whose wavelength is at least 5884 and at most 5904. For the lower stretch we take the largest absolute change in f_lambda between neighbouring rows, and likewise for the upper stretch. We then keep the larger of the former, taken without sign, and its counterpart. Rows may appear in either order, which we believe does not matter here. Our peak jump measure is 3.9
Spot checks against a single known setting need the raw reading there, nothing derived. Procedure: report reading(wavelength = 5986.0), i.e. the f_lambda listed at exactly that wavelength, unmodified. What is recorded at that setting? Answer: 17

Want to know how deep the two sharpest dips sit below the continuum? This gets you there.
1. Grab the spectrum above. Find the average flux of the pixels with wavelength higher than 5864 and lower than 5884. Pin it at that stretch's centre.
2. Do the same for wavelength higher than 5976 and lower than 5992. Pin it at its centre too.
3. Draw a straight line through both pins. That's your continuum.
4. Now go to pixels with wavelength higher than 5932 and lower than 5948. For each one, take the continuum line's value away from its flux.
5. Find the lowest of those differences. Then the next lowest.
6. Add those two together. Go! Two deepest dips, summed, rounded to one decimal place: -1.3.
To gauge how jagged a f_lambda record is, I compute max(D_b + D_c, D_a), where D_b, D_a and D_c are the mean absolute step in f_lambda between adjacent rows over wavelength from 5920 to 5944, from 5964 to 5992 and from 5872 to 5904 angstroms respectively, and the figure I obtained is 1.8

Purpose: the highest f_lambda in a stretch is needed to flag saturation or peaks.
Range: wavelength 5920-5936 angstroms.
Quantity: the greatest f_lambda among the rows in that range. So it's 17.9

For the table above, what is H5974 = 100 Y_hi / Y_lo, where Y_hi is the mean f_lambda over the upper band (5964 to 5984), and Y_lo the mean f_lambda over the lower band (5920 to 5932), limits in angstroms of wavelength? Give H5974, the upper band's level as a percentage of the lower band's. 101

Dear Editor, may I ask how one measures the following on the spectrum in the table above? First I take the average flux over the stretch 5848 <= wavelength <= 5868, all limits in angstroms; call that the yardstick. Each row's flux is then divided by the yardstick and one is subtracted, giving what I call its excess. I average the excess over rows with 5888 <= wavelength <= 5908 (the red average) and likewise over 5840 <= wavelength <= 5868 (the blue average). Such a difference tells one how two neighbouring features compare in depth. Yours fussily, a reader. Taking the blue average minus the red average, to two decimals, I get 0.16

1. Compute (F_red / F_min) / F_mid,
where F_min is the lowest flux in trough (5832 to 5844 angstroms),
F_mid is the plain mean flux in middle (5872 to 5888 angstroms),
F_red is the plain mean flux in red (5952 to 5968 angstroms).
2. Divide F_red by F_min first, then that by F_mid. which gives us 0.054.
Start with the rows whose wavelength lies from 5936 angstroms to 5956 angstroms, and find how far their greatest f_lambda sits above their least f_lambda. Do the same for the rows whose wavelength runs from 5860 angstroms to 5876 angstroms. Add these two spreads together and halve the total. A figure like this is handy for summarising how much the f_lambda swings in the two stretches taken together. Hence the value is 0.7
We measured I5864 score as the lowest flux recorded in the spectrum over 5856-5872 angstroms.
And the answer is 17.4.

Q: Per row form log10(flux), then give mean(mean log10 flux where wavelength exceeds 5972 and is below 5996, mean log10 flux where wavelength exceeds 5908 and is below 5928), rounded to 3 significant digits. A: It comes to 1.24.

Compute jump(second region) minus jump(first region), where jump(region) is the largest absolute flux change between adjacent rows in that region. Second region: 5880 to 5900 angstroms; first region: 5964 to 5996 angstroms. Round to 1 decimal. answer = 1.3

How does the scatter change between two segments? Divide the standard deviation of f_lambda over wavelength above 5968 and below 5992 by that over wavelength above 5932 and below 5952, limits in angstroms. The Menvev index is 1.1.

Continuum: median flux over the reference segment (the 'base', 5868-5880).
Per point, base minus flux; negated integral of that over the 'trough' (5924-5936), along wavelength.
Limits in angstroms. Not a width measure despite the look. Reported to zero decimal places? -12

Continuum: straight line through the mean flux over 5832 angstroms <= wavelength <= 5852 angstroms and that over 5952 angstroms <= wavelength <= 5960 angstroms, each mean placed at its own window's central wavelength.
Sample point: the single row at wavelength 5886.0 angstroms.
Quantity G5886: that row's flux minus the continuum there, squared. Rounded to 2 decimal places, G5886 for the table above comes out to 0.49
